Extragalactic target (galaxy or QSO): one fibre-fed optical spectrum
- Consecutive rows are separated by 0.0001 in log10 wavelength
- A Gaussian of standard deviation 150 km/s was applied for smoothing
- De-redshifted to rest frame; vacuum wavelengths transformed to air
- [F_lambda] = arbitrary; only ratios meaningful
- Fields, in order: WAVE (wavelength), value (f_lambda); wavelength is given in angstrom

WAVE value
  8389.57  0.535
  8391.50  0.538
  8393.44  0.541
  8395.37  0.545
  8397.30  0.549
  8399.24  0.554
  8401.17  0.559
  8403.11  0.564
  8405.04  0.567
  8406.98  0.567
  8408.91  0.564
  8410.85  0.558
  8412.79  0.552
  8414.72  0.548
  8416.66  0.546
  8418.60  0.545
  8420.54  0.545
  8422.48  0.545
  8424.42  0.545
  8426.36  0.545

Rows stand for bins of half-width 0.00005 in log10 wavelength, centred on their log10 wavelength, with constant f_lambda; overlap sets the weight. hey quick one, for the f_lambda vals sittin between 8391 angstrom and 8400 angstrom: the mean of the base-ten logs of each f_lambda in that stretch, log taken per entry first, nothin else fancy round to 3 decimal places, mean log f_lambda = -0.263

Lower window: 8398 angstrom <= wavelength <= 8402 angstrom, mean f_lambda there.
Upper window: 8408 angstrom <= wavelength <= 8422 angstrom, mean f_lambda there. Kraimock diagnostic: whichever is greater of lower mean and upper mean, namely 0.556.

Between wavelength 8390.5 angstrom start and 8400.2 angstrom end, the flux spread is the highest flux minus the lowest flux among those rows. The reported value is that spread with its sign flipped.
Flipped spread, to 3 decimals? -0.016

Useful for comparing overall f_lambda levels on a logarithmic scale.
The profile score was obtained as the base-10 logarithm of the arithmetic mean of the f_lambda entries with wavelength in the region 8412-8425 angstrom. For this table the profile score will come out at -0.262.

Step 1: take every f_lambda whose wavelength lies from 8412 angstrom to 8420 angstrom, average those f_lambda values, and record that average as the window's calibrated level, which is 0.548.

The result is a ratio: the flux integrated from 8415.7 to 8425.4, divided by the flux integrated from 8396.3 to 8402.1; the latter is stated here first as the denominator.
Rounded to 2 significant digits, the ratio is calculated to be 1.6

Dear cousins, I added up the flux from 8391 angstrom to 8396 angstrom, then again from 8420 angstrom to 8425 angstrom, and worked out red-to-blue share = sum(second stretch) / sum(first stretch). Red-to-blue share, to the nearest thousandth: 1.007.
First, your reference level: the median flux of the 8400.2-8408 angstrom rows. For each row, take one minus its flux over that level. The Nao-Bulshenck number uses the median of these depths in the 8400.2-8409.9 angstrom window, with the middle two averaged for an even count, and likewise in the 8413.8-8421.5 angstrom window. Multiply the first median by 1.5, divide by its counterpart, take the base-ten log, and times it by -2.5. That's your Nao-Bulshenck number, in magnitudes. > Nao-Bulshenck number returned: 2.4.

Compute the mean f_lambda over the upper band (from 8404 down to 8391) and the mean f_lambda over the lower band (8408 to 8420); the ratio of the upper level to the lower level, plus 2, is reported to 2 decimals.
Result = 3.00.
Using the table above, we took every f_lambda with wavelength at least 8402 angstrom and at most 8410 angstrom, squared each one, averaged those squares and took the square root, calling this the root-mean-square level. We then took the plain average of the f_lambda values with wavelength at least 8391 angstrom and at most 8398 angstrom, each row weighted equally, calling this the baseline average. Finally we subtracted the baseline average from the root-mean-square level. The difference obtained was 0.022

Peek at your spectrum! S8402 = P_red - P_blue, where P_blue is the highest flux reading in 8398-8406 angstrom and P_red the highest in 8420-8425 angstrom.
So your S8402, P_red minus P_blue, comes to -0.022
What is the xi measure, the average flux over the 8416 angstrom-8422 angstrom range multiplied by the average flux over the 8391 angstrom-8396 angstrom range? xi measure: 0.295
